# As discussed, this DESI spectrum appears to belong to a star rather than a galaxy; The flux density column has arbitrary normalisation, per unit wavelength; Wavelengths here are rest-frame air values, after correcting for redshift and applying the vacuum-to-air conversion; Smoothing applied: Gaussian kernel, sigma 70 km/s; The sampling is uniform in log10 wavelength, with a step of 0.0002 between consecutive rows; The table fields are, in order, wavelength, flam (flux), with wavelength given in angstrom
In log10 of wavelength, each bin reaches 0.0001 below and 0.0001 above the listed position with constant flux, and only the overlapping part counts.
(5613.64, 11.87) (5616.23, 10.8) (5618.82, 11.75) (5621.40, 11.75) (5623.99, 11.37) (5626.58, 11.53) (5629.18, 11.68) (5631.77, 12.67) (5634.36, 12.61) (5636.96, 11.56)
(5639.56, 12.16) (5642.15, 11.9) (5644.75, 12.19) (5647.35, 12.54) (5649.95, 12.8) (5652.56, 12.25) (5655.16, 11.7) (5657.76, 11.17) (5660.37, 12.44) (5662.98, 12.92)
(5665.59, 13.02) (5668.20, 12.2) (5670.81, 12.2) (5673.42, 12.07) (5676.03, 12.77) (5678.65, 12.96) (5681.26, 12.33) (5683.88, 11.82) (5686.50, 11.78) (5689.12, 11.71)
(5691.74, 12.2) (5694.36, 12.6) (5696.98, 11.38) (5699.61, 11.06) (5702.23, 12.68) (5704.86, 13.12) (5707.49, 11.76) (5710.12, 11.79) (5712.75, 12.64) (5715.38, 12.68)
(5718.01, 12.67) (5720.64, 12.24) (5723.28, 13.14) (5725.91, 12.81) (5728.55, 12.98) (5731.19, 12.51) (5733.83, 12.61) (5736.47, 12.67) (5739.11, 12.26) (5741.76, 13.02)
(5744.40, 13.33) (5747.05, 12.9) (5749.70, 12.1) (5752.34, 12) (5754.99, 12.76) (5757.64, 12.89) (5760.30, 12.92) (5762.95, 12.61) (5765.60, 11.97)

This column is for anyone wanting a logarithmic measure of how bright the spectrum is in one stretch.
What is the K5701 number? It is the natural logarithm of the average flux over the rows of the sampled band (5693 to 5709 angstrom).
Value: 2.49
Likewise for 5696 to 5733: 2.52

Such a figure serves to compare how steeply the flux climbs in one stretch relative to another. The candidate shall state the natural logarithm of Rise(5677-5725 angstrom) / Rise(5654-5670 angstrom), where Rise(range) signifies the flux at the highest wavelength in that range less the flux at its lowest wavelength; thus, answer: -1.0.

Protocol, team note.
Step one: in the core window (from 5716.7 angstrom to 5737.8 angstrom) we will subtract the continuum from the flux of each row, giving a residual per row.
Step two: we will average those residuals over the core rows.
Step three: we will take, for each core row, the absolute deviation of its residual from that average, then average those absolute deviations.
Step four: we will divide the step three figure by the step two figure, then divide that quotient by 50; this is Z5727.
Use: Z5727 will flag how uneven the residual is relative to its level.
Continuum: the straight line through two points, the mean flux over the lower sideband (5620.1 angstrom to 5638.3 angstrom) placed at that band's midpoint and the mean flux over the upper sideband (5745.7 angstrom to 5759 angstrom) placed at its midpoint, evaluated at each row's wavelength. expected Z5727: 0.014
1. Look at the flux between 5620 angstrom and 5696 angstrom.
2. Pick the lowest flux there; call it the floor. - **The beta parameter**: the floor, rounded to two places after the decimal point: 11.17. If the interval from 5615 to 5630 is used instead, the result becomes 10.80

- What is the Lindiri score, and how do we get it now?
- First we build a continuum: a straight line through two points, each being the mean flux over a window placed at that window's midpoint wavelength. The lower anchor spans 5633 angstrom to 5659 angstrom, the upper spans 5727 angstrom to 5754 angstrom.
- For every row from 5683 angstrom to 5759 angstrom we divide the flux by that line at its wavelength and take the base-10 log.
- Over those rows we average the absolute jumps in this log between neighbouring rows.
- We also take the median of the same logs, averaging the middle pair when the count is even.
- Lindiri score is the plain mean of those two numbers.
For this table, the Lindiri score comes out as 0.0088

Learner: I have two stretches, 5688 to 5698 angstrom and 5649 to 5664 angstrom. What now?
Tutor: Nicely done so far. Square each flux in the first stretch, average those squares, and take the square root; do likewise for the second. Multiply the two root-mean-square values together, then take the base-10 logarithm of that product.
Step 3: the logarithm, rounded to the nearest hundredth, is 2.17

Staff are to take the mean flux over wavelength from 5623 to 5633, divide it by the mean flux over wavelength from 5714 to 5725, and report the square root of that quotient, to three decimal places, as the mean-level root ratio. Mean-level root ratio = 0.965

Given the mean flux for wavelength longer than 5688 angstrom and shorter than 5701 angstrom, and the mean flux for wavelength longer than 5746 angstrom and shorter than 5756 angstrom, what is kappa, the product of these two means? 147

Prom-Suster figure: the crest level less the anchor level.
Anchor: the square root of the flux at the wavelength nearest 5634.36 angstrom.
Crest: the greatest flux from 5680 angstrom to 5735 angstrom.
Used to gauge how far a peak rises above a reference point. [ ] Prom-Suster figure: 9.59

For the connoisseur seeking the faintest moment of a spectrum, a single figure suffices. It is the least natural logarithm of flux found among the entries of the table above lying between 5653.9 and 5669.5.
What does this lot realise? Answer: 2.41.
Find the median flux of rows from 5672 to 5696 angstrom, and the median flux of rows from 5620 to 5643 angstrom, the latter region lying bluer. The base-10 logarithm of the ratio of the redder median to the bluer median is 0.016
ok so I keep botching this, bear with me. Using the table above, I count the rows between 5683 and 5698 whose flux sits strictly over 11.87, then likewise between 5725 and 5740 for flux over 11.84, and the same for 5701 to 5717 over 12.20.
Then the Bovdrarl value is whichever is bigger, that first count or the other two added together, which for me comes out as 10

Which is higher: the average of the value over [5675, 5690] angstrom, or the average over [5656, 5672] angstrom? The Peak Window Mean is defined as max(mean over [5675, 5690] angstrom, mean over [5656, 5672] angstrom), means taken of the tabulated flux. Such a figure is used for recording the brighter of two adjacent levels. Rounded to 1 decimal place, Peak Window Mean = 12.3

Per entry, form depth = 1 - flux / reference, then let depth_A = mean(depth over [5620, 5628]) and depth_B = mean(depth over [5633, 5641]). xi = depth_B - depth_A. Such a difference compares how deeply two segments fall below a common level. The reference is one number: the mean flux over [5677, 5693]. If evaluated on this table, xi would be -0.046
